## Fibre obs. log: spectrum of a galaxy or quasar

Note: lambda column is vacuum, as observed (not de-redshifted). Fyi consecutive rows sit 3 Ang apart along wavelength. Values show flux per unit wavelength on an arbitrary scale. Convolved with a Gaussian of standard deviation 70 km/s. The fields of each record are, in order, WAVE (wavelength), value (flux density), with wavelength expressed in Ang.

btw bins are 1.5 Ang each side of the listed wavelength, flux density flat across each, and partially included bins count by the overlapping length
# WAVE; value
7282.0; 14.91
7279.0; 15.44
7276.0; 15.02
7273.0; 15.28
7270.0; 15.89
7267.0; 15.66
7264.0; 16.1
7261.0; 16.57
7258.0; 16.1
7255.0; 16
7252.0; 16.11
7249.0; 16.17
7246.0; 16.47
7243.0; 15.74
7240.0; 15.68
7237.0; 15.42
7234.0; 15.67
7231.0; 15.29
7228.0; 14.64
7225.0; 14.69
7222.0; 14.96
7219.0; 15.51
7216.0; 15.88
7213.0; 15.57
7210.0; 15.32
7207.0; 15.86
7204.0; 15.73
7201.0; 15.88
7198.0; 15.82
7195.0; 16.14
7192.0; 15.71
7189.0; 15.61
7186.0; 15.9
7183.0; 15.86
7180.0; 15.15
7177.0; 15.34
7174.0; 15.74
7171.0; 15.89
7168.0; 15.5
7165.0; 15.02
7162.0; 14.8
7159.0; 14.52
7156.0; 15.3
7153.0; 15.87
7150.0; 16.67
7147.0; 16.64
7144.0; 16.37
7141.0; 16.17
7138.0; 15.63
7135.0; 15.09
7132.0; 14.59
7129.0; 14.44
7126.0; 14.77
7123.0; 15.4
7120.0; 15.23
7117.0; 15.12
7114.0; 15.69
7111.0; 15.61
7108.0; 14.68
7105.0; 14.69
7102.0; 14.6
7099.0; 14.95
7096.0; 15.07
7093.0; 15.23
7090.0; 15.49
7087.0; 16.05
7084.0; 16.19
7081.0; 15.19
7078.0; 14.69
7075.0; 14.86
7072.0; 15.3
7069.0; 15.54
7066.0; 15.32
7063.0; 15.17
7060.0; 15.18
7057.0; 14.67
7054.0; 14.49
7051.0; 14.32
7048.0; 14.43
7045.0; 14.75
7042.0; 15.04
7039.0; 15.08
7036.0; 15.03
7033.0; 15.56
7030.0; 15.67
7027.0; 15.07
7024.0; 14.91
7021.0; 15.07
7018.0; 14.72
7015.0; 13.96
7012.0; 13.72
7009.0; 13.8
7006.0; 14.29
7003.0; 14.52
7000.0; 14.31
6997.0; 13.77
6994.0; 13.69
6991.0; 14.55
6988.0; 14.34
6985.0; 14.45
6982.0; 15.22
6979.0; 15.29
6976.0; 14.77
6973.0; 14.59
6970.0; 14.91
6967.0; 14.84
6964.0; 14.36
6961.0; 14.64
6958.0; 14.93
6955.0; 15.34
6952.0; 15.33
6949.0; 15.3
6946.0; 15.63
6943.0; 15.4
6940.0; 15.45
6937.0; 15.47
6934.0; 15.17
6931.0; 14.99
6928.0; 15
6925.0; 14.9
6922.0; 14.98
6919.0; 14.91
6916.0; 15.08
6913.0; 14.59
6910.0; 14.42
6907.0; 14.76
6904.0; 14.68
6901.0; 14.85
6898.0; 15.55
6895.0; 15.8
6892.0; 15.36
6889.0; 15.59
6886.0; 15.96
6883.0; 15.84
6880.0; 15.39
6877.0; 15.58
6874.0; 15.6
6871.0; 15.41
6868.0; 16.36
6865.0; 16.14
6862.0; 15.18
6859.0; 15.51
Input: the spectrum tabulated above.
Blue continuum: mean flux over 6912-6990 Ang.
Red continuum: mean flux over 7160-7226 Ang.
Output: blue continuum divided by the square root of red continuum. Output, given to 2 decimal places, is 3.80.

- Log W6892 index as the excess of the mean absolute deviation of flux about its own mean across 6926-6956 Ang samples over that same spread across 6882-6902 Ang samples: -0.11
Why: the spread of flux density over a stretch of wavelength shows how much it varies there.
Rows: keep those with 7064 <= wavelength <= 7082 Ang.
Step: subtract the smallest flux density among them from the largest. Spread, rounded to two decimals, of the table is 0.85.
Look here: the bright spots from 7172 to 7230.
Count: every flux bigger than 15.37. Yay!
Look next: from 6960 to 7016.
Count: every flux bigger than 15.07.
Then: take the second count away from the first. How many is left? 11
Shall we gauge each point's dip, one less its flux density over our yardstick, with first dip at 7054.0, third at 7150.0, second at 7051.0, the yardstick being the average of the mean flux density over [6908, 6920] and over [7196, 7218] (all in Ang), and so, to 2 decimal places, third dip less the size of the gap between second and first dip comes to -0.11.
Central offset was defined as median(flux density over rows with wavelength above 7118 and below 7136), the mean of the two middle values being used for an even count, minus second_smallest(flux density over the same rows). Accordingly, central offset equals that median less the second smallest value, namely 0.3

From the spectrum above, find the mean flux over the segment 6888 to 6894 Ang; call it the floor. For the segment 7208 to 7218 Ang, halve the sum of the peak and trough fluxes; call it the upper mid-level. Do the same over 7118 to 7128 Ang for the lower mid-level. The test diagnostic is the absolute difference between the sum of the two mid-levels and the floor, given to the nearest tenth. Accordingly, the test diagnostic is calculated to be 15.2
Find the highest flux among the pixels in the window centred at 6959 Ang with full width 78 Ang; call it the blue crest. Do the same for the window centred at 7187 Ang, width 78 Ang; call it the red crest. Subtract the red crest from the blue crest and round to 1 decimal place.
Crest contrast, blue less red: -1.0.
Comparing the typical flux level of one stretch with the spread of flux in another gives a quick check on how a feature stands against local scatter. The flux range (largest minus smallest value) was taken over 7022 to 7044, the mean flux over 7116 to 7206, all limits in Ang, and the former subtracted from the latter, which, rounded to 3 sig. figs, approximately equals 14.8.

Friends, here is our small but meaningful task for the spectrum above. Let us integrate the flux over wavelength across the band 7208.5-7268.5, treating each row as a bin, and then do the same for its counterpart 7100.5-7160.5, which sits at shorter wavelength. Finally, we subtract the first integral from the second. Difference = -19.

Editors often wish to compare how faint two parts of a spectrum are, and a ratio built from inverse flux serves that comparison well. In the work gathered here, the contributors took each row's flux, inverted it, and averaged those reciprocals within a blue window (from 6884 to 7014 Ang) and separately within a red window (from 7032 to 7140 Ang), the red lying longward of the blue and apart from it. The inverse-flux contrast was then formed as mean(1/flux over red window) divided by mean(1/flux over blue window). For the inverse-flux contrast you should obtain 0.985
